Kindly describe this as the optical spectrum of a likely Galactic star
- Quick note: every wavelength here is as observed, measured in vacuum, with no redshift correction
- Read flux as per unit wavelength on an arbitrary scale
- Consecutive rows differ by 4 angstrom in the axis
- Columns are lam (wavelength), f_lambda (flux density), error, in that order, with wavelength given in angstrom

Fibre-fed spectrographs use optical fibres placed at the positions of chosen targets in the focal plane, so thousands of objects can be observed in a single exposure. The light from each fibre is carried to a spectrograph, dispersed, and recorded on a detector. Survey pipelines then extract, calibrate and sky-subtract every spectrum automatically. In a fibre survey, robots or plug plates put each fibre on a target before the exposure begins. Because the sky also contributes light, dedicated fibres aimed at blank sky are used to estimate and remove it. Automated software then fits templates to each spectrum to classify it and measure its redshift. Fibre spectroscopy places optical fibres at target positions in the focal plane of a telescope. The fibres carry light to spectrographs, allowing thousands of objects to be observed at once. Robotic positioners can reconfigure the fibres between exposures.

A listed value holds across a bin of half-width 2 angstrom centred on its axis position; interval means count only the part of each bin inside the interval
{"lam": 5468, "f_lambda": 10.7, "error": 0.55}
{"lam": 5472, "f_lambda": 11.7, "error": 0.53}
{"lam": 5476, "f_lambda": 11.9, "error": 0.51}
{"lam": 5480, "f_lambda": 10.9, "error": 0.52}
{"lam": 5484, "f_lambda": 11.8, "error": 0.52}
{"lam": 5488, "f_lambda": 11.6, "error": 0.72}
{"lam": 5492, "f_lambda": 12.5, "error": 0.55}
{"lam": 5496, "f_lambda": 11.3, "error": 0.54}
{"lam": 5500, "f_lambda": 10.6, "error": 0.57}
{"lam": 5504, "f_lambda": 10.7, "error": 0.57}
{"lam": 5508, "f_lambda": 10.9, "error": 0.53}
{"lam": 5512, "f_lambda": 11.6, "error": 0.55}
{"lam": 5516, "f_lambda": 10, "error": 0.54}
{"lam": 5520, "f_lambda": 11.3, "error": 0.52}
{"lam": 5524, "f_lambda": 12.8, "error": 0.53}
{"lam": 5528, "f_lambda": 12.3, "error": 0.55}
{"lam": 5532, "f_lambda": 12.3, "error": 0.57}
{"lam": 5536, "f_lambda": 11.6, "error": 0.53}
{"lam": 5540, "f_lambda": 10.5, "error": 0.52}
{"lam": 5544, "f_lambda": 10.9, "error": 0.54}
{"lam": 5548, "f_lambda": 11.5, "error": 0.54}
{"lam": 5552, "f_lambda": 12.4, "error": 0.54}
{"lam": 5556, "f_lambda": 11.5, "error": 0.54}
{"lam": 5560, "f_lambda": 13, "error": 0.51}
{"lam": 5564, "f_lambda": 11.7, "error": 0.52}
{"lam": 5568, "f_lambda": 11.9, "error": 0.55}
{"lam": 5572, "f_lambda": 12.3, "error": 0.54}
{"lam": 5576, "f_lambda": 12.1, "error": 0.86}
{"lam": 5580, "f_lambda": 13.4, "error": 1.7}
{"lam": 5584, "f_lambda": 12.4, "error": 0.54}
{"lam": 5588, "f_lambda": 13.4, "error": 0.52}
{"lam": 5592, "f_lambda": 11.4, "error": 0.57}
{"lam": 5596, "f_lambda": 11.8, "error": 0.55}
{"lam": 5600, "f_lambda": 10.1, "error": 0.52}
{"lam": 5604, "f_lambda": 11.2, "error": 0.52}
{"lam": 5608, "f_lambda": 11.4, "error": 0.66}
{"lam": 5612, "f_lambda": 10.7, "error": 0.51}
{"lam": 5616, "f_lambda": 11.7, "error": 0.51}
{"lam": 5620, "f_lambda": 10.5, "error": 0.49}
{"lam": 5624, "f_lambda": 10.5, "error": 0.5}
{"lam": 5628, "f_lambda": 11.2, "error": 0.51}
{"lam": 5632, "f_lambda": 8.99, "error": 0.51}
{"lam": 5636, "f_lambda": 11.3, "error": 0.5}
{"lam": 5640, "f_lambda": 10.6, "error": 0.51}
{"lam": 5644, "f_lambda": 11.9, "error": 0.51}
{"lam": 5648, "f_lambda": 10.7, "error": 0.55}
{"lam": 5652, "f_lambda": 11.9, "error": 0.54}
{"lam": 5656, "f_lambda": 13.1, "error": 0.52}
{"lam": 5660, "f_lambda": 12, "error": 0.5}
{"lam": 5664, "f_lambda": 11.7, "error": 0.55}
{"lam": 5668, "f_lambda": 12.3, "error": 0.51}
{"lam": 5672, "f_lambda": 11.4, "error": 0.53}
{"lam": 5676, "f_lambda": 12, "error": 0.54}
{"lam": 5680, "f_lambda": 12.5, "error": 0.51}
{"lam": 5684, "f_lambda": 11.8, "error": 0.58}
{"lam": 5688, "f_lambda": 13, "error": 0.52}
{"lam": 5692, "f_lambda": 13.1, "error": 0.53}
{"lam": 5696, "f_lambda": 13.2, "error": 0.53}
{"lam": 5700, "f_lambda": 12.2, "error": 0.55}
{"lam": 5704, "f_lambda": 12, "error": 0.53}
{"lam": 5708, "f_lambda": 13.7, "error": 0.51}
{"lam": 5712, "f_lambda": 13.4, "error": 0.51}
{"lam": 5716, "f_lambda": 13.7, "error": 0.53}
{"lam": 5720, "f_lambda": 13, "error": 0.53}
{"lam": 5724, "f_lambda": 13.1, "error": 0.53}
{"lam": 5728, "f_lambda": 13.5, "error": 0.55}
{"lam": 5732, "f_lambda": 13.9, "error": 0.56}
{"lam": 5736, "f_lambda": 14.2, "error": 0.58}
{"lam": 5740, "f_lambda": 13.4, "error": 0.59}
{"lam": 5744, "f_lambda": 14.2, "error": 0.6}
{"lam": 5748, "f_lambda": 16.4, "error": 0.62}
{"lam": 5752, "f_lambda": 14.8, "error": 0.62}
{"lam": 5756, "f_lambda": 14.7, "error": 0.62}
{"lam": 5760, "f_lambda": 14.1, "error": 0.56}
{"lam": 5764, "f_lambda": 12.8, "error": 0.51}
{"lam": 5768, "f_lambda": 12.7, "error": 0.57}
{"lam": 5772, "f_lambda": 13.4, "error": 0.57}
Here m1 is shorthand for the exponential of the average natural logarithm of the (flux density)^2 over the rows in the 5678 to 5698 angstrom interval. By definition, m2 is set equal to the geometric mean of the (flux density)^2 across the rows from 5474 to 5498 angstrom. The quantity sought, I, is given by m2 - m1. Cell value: -26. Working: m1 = 162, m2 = 136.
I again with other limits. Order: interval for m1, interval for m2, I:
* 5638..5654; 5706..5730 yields 53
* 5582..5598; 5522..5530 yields 8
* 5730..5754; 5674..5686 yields -63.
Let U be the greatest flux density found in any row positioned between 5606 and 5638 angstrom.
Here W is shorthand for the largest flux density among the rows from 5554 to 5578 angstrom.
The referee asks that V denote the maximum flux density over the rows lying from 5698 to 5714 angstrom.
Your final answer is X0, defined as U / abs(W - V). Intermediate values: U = 11.7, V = 13.7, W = 13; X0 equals 17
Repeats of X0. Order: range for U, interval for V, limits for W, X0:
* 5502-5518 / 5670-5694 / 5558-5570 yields 116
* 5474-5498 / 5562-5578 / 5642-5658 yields 16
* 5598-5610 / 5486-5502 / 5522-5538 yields 38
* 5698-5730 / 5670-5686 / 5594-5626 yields 20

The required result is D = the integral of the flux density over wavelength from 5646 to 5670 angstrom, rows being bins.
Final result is 287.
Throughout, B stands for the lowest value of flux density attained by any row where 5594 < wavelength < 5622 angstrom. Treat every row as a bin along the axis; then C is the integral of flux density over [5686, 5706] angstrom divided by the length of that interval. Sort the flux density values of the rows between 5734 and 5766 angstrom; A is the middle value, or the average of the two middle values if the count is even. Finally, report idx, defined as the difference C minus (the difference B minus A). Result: 16.80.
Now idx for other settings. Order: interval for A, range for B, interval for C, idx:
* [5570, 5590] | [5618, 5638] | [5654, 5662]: 15.96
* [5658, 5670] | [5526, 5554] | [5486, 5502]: 13.00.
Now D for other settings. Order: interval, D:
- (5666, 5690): 292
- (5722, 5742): 272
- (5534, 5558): 274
